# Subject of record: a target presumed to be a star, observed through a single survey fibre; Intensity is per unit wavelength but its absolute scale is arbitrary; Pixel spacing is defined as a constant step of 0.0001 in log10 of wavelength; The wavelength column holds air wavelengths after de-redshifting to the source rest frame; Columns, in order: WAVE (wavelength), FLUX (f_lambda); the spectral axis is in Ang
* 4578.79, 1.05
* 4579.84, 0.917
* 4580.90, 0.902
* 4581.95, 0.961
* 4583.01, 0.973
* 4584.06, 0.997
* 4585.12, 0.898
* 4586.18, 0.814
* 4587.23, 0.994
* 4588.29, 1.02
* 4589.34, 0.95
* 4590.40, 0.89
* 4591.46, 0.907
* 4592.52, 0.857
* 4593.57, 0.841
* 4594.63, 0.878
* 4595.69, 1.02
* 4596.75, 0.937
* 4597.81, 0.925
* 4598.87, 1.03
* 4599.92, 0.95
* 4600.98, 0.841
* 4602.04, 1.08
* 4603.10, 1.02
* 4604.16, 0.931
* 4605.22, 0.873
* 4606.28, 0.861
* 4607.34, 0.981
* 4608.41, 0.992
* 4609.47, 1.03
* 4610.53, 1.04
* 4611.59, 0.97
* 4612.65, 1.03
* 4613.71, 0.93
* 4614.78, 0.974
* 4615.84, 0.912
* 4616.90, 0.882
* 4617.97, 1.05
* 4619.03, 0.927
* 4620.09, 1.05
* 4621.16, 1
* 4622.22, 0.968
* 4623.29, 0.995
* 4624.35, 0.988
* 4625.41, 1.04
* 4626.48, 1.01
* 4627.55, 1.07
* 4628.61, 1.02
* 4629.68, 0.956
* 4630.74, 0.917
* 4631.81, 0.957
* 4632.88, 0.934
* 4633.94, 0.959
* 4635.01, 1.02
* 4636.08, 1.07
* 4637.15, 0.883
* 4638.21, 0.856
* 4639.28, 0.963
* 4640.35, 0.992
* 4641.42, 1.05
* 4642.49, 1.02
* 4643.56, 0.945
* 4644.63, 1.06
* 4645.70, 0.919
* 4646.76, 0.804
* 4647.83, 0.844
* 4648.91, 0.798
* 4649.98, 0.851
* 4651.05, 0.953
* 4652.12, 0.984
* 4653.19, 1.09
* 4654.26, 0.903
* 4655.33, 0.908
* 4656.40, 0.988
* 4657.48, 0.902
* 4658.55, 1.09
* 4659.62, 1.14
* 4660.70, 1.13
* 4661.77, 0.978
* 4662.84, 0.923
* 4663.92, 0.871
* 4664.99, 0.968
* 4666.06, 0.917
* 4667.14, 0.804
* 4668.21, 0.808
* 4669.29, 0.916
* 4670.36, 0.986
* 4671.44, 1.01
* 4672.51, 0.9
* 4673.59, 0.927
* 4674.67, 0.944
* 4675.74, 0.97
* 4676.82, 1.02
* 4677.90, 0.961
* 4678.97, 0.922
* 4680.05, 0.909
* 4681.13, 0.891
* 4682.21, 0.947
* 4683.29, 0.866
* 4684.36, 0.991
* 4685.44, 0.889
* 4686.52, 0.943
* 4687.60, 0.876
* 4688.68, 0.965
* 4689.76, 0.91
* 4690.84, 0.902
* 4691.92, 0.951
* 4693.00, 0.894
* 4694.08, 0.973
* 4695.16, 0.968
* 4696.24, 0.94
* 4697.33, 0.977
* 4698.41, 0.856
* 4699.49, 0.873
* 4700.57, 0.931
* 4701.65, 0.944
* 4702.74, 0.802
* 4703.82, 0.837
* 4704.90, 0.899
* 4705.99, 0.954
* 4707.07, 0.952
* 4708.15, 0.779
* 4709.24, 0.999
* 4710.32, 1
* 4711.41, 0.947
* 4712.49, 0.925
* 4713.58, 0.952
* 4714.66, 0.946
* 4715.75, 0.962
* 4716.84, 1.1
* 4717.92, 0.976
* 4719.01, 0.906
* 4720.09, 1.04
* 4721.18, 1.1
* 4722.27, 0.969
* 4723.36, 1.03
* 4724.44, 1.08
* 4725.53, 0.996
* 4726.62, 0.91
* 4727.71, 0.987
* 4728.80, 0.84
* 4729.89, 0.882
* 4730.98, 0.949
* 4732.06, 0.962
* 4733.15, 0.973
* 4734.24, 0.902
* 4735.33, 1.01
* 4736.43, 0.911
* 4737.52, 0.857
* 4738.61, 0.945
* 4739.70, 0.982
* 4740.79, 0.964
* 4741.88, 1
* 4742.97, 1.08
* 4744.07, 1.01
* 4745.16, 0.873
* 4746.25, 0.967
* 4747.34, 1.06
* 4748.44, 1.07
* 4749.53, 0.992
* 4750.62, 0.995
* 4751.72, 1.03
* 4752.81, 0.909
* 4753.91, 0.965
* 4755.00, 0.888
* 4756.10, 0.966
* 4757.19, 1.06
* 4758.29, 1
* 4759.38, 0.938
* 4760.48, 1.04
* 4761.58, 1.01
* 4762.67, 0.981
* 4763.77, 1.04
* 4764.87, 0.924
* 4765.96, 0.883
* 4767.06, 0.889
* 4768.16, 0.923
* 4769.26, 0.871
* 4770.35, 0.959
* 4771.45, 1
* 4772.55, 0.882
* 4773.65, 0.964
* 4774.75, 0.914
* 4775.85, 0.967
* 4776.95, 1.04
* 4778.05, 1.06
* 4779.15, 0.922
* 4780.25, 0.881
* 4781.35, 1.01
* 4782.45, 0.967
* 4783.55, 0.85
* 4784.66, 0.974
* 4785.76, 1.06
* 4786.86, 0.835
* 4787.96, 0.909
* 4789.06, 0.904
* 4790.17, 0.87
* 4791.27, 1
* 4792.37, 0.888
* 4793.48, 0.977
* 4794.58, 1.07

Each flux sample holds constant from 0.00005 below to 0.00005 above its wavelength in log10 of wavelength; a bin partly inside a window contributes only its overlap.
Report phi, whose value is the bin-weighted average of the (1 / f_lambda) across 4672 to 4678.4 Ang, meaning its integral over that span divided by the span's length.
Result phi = 1.049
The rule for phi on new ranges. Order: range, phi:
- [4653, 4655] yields 1.040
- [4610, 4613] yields 0.990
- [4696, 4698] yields 1.045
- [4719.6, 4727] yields 0.983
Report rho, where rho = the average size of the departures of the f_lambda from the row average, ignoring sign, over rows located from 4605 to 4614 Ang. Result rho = 0.053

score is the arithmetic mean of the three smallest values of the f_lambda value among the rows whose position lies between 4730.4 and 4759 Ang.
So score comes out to 0.873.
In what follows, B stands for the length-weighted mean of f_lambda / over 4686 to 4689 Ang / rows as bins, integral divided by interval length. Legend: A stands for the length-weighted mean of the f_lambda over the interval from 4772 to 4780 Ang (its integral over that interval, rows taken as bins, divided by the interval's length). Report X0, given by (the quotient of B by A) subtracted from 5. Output 4.04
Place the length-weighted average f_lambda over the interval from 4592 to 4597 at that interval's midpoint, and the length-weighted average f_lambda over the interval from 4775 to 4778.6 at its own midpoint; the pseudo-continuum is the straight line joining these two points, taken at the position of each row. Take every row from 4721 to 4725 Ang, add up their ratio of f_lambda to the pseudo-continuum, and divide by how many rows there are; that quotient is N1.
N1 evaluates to 1.06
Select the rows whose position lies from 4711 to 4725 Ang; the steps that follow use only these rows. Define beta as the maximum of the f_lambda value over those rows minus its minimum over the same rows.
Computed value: 0.19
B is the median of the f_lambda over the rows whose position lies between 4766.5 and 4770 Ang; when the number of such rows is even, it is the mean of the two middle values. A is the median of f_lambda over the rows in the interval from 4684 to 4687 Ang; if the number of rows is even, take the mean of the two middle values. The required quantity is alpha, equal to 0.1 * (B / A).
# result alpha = 0.094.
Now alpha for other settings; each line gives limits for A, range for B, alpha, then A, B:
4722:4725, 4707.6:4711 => 0.097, 1.03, 0.999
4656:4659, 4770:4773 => 0.097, 0.99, 0.959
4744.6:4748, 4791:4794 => 0.101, 0.97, 0.977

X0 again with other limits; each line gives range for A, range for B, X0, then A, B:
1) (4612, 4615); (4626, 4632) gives 3.99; 0.98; 0.99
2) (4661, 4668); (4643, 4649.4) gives 4.02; 0.91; 0.90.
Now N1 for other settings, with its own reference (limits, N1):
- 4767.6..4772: 0.93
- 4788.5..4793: 0.90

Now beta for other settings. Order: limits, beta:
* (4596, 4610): 0.24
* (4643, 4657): 0.29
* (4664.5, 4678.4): 0.22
